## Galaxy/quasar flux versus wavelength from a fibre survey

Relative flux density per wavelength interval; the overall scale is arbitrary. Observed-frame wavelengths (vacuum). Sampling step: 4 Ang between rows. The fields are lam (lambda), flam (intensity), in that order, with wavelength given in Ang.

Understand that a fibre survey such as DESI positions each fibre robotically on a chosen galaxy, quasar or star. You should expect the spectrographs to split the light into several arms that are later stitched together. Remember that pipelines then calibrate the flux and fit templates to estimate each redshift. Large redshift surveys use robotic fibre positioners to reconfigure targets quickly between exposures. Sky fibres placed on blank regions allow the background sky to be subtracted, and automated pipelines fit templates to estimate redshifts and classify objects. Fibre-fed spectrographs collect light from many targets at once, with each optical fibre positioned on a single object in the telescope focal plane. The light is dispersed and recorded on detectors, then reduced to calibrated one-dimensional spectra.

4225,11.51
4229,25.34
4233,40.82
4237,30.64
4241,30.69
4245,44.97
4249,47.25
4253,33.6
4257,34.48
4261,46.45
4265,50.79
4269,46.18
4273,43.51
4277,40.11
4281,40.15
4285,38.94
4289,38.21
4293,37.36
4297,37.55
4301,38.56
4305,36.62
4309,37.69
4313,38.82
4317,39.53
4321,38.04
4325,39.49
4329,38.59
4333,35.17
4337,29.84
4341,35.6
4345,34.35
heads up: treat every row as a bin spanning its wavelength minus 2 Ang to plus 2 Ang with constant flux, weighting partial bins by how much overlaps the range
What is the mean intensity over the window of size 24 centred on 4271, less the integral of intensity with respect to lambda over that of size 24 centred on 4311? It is -873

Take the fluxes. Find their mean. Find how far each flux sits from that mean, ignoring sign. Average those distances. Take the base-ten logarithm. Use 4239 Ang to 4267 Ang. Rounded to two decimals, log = 0.85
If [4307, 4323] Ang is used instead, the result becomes -0.18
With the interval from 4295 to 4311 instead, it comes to -0.28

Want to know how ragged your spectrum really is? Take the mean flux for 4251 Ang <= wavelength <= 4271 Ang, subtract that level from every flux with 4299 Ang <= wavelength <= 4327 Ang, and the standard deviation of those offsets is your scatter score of 1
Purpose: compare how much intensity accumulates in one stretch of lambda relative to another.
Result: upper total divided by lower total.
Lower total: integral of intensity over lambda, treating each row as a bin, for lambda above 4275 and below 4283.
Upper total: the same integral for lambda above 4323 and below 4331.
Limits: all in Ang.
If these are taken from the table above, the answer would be 0.97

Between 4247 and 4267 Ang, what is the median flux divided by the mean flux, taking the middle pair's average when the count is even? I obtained 1.09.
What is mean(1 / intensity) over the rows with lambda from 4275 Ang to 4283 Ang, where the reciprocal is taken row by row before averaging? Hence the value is 0.0249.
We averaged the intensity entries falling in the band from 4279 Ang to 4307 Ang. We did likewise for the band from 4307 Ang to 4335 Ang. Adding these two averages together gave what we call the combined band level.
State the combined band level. 76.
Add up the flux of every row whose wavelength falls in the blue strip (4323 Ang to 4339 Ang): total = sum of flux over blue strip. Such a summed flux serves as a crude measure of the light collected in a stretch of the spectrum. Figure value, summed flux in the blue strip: 143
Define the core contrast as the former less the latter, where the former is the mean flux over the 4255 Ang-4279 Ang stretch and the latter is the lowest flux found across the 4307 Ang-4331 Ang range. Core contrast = 5.9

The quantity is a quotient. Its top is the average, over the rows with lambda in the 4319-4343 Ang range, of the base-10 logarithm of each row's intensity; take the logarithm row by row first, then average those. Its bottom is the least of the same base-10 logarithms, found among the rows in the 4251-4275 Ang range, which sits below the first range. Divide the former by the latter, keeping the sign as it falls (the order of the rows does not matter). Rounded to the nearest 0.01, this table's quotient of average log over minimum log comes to 1.02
